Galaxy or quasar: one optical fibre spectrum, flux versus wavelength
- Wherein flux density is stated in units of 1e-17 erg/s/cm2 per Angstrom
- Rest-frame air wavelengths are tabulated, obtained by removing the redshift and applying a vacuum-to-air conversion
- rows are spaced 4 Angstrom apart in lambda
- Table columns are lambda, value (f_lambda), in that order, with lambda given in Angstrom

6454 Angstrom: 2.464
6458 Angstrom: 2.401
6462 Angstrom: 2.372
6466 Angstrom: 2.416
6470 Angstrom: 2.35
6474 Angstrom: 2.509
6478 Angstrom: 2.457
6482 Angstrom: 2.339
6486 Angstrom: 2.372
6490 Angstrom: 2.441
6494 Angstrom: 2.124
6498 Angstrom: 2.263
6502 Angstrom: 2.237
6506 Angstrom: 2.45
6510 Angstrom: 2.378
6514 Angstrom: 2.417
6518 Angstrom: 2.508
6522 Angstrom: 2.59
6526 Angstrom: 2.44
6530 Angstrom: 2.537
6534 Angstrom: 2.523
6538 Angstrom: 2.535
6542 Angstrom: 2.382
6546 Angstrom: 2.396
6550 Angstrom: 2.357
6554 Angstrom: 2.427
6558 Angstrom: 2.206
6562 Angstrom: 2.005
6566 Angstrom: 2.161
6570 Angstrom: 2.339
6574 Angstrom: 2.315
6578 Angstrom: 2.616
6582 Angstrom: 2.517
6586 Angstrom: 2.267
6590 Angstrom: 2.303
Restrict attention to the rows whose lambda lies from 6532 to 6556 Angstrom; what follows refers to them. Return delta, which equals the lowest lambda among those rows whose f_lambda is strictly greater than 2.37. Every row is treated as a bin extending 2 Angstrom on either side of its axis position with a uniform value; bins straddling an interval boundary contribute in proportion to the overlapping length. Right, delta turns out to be 6534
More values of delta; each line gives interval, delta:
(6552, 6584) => 6554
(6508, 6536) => 6510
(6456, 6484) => 6458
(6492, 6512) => 6506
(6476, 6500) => 6478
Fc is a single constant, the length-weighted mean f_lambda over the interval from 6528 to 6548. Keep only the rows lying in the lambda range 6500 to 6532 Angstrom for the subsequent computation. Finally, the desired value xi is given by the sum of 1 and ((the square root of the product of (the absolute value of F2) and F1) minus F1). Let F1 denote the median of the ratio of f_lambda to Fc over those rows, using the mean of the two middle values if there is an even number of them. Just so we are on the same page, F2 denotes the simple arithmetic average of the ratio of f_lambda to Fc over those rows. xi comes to 1.000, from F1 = 0.99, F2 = 0.988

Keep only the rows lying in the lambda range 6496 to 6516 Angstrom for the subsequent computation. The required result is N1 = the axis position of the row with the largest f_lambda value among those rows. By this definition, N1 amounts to 6506 Angstrom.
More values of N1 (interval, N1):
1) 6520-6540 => 6522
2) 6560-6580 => 6578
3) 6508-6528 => 6522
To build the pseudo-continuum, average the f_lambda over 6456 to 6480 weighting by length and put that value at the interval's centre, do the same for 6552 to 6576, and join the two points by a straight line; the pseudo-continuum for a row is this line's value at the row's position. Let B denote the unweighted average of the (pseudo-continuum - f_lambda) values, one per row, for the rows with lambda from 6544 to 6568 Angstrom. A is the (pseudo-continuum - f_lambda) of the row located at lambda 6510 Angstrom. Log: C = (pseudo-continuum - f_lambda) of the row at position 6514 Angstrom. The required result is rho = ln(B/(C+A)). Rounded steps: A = -0.04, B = 0.00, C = -0.08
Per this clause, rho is -4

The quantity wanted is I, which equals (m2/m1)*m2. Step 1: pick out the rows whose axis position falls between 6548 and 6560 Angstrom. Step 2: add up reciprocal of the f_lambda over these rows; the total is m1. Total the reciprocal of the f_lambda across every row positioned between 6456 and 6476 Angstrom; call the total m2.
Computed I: 3.3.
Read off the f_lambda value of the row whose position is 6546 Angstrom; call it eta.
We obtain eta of 2.396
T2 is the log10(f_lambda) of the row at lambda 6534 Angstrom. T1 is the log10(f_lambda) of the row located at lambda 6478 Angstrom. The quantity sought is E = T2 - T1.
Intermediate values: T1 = 0.390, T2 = 0.402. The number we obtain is 0.012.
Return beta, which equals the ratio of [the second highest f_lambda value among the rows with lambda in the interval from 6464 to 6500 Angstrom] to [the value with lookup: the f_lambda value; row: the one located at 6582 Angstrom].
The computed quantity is 0.98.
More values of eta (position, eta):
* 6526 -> 2.44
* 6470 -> 2.35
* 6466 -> 2.416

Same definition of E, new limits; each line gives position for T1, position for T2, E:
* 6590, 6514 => 0.021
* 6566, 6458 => 0.046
